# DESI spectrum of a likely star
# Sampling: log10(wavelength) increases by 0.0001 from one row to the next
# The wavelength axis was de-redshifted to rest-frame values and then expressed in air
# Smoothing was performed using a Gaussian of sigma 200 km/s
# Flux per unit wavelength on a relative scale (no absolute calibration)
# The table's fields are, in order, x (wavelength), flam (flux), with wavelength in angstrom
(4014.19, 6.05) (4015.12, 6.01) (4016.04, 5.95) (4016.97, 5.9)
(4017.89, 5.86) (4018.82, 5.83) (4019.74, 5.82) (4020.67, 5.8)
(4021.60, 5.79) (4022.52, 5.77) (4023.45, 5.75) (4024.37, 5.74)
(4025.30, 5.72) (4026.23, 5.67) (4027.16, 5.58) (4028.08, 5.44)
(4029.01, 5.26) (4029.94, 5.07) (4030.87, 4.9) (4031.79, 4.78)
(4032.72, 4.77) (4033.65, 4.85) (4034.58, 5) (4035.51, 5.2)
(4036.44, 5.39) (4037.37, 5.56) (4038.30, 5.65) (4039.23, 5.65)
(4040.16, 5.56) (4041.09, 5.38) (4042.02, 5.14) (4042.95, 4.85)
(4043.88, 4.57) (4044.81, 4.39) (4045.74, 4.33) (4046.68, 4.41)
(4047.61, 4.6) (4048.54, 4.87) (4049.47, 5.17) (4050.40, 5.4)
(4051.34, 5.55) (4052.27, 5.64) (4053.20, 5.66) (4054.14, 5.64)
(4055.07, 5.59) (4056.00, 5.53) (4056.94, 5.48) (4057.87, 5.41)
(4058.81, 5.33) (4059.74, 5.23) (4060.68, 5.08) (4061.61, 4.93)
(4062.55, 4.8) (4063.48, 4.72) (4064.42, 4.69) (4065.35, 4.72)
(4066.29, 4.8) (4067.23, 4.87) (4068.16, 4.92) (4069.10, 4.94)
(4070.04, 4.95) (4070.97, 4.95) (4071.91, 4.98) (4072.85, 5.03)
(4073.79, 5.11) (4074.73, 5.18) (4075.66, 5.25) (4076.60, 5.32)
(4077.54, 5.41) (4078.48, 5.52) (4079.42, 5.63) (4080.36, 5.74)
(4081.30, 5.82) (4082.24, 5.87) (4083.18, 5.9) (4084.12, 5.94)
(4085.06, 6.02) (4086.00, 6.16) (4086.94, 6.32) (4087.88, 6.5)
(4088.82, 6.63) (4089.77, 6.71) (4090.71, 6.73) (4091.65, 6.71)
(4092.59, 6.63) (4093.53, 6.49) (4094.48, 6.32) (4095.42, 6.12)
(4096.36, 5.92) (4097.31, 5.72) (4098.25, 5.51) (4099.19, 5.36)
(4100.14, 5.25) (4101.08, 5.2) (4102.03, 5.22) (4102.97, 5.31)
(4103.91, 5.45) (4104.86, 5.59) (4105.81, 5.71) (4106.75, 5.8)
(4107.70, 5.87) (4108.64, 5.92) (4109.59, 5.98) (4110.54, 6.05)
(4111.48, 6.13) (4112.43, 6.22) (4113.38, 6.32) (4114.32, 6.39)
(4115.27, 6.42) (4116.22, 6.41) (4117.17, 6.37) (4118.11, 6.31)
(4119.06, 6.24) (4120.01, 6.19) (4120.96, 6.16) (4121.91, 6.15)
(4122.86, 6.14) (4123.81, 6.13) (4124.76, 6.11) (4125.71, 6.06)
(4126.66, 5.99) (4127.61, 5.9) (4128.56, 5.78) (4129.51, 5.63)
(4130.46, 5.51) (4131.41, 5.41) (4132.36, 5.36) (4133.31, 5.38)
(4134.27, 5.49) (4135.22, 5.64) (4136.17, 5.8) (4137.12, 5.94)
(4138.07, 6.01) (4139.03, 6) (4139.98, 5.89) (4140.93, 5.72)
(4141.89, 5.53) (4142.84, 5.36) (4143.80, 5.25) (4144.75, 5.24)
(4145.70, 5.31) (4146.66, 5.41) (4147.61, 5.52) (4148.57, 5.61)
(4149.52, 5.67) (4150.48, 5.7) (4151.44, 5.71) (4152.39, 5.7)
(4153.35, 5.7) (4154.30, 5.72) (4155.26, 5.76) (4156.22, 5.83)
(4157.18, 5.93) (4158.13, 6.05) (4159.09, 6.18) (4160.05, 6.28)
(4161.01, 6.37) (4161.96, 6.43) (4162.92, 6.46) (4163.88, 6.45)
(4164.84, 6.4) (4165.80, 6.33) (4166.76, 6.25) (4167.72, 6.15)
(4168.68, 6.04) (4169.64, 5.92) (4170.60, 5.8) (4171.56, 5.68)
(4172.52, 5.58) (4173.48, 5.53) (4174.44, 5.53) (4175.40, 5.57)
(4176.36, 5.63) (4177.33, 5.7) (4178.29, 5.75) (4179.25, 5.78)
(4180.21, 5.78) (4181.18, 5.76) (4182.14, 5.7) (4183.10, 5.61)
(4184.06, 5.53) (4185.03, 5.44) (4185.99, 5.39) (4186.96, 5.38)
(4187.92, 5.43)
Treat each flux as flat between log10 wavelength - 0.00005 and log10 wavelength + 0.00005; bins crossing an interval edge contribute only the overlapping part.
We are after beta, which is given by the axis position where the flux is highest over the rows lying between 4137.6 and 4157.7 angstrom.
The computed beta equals 4138.07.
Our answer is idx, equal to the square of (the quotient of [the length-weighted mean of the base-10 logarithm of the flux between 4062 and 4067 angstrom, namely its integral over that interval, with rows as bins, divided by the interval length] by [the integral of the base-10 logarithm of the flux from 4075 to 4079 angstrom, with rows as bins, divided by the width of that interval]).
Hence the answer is 0.86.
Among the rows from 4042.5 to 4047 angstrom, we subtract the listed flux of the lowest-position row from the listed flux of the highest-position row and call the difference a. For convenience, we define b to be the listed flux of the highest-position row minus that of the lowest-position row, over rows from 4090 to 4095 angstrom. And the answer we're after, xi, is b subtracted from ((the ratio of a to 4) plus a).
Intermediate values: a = -0.44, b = -0.41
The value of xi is -0.14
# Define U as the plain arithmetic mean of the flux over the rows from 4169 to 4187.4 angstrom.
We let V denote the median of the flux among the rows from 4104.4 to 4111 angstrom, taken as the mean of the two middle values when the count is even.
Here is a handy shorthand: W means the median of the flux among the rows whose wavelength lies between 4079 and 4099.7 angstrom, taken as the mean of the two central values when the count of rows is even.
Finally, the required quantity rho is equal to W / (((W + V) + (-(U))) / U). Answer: 5.4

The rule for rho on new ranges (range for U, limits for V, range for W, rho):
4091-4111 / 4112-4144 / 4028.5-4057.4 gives 5.6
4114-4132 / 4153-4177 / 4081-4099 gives 6.2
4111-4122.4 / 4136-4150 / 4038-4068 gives 7.2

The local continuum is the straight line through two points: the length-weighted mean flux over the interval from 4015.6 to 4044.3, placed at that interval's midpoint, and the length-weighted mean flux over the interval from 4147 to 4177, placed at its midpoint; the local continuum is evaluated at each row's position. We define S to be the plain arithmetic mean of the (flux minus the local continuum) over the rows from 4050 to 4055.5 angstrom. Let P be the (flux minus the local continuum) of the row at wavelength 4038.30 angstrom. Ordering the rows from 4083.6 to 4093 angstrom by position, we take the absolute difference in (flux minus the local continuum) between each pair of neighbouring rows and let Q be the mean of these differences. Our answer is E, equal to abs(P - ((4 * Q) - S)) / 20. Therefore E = 0.01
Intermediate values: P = 0.2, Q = 0.097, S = 0.07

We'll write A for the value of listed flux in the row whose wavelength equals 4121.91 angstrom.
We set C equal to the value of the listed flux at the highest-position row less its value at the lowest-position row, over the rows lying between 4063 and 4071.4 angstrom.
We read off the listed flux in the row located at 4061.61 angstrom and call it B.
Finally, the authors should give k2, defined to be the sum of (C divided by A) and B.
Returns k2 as 4.97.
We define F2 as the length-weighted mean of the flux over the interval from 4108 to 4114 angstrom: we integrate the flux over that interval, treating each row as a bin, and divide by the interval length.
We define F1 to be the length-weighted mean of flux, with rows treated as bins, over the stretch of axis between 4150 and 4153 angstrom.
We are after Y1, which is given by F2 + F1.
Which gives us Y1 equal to 11.8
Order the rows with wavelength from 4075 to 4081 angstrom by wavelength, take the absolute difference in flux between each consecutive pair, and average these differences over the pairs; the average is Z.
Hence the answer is 0.10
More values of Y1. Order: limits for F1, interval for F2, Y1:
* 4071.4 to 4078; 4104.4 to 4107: 10.9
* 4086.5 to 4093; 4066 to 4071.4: 11.5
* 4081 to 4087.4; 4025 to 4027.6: 11.7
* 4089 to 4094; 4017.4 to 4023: 12.5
